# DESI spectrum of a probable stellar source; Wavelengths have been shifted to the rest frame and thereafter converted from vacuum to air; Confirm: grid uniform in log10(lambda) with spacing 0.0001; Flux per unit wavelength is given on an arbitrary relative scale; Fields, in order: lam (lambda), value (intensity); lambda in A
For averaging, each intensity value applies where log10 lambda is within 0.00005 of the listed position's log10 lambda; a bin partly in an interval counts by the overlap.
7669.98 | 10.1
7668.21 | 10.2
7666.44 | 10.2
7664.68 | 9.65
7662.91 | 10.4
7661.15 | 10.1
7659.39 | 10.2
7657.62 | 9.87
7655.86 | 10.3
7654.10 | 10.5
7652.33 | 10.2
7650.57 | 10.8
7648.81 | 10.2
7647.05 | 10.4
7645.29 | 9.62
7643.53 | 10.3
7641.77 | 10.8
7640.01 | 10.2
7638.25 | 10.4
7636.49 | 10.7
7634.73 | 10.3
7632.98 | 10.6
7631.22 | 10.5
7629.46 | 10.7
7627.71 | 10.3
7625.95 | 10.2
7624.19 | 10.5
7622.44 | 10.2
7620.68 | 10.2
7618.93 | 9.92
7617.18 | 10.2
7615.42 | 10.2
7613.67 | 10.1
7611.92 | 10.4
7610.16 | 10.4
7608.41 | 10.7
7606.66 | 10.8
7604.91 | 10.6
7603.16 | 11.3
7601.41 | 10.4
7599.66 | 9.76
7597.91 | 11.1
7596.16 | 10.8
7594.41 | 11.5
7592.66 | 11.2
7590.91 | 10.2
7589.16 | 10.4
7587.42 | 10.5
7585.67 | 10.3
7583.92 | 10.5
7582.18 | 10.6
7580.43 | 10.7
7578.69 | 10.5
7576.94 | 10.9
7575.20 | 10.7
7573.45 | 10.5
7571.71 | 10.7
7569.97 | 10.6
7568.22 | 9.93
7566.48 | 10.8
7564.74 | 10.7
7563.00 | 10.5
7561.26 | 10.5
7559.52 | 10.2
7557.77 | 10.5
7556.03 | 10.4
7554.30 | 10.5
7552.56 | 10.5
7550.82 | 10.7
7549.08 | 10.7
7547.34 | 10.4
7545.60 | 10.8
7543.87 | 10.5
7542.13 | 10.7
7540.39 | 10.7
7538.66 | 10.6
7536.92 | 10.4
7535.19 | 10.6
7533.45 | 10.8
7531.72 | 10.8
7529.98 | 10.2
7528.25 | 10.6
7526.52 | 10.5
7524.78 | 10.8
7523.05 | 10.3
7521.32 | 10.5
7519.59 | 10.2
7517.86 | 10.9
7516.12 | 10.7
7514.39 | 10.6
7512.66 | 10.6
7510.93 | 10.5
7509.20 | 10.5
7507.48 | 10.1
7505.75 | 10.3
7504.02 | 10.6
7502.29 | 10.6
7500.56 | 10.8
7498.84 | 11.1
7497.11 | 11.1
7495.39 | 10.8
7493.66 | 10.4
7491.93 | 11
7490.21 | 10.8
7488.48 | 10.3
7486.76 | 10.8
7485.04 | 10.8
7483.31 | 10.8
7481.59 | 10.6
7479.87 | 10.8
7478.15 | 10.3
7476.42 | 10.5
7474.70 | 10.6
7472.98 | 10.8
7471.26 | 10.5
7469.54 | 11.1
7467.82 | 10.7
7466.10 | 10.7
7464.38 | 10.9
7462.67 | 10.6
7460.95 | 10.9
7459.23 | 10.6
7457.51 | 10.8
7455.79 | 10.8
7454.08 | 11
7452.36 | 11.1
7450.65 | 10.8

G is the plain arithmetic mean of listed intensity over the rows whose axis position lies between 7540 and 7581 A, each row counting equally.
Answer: 10.57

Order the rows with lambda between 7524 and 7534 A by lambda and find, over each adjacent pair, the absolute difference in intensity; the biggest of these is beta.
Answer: 0.60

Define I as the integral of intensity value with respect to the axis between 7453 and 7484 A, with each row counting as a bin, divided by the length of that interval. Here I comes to 10.7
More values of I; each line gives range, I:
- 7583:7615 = 10.6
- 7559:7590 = 10.5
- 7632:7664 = 10.3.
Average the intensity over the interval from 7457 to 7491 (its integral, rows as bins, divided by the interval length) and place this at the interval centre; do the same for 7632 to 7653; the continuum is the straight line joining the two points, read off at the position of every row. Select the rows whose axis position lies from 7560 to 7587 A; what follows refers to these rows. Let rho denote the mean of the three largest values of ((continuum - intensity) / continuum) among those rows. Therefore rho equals 0.026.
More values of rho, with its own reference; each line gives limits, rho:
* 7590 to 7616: 0.042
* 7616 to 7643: 0.031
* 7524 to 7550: 0.023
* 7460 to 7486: 0.024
